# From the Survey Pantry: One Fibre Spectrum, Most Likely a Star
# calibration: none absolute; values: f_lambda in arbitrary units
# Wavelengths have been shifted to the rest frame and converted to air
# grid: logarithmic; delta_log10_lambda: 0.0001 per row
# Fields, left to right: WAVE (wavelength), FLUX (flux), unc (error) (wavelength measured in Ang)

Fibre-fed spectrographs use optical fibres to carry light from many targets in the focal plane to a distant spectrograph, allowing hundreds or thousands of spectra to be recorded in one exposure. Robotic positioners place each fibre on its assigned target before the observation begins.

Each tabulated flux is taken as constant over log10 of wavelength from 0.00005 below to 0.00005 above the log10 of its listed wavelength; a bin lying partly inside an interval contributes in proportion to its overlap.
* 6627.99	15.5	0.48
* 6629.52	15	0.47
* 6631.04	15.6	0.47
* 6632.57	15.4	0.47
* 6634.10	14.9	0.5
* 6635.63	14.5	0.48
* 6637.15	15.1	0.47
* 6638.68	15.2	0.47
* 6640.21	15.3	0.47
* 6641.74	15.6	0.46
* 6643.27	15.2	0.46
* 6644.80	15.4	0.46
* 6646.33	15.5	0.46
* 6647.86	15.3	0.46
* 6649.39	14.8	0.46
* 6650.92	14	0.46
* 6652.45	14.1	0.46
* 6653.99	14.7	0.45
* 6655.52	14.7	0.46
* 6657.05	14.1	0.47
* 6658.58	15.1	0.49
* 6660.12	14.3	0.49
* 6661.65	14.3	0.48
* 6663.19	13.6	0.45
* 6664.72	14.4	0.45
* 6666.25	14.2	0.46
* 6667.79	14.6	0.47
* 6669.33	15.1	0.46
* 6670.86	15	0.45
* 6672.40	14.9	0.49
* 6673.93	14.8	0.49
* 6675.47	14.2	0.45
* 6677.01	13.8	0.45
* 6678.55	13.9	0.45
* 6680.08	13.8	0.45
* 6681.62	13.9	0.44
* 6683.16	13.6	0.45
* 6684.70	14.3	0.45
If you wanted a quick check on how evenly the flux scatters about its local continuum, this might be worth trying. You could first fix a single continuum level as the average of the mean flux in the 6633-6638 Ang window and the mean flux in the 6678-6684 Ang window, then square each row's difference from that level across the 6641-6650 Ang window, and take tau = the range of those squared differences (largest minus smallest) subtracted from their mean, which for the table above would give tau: -0.38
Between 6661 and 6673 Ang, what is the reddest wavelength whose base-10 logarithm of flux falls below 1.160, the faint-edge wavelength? 6666.25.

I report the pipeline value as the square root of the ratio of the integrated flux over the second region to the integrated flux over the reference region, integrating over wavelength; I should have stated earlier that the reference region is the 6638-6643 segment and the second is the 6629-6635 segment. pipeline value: 1.1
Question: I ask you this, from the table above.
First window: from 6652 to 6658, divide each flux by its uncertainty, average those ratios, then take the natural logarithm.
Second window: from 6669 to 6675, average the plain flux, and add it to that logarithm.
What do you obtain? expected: 18.4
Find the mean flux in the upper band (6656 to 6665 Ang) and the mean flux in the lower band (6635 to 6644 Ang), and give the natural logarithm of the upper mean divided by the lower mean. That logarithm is -0.058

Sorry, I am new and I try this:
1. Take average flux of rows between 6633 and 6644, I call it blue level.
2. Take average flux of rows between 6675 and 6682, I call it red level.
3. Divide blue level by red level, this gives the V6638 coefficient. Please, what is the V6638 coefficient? 1.09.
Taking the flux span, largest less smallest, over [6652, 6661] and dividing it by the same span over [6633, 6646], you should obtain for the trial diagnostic 0.91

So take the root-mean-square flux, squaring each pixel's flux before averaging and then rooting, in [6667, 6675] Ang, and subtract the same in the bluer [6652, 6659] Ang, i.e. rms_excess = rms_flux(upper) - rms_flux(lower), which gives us 0.3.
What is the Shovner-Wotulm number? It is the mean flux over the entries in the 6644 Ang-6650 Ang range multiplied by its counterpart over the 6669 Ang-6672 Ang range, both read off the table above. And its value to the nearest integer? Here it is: 230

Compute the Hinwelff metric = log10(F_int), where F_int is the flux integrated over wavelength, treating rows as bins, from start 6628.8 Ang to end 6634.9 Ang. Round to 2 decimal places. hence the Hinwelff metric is 1.97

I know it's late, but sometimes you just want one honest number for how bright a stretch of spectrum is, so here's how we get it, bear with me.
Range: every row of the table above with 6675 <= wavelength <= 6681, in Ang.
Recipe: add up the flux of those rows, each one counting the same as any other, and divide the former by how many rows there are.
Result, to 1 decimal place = 13.9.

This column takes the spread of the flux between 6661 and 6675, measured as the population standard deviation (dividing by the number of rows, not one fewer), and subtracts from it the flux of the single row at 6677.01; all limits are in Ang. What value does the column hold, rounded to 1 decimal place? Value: -13.4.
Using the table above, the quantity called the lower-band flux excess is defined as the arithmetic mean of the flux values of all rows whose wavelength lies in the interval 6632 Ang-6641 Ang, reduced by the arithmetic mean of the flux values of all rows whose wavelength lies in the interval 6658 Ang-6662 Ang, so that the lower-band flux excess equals 0.50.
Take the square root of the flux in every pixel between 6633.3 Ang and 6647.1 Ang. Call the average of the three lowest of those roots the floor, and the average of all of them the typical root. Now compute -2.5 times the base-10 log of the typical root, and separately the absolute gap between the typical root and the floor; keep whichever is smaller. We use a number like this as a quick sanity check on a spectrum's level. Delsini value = -1.48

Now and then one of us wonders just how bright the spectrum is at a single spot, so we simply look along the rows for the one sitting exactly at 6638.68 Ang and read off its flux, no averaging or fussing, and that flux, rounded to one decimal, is 15.2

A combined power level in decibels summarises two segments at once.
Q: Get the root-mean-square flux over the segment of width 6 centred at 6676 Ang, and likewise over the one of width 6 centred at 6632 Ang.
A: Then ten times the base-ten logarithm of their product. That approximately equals 23.3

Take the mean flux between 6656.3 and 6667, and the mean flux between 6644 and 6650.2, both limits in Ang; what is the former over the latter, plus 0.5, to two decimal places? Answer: 1.44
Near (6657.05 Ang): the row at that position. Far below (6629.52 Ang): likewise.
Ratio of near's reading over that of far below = 0.94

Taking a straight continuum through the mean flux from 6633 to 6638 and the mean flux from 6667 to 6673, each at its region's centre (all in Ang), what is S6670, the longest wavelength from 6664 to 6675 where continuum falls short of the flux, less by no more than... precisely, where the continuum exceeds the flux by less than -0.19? 6669.33 Ang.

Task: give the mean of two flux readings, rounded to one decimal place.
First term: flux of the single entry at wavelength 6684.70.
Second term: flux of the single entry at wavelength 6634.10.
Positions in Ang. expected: 14.6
